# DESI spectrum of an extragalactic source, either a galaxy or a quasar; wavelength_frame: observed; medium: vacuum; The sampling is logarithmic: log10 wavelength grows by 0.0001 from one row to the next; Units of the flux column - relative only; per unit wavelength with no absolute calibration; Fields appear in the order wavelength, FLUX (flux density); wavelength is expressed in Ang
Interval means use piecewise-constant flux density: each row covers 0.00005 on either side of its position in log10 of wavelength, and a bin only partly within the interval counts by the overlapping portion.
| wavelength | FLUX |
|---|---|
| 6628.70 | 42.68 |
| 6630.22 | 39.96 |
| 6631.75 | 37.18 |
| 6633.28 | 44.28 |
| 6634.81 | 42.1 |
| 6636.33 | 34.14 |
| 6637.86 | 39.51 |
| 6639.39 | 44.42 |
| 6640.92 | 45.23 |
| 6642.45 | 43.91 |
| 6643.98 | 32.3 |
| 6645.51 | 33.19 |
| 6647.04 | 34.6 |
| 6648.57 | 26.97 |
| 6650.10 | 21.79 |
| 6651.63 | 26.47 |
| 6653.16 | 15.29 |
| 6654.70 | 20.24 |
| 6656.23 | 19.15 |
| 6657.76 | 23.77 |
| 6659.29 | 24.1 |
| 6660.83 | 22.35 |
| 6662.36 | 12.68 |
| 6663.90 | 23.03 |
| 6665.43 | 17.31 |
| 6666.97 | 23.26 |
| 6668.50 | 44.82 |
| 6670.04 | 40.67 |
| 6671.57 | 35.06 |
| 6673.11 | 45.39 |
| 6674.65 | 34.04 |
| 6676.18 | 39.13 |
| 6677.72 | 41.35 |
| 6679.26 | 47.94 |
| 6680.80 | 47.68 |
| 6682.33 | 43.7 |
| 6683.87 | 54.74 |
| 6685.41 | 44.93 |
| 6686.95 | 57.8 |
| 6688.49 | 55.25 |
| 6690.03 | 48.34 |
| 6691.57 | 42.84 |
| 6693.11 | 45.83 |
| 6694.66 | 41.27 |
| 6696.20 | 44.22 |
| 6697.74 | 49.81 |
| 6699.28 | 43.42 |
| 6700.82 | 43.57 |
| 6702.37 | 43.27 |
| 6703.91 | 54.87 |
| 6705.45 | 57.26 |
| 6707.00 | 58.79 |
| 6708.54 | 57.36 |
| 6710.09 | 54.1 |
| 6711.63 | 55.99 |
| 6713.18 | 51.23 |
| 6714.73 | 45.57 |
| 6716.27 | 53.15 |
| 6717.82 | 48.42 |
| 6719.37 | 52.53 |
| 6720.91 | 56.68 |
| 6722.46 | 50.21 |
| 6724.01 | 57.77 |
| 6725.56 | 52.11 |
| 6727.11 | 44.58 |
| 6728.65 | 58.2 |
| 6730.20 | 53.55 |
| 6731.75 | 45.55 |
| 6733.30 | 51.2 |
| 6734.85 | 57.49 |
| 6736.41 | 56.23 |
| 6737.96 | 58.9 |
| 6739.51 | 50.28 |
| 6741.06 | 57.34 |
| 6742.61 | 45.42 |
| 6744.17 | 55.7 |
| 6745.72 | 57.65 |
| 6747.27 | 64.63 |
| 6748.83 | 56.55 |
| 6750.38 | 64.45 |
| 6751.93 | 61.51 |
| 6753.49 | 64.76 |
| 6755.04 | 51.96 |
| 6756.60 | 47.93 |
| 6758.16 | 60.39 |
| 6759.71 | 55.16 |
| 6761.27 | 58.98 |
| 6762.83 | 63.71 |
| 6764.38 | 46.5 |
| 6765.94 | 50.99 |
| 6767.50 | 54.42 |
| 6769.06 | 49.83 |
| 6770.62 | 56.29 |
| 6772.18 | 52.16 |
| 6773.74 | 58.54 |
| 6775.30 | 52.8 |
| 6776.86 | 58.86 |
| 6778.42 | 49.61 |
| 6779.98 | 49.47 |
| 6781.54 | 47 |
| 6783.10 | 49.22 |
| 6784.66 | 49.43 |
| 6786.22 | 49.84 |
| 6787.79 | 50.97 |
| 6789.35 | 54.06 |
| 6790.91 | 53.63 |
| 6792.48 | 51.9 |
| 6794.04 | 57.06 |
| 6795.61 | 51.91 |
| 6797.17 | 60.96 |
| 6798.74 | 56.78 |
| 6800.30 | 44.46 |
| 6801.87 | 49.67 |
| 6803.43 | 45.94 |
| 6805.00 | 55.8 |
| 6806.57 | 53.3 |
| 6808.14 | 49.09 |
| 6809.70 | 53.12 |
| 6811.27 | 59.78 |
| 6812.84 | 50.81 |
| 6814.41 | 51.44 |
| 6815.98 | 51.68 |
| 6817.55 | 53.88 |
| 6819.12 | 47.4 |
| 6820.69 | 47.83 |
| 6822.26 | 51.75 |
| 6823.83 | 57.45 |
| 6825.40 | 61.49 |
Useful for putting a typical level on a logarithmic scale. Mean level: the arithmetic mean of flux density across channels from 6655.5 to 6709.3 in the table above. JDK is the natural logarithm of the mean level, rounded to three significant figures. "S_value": 3.71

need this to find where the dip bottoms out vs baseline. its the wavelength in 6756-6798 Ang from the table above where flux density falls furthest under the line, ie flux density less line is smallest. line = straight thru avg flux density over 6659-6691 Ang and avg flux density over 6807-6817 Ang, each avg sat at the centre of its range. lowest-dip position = 6781.54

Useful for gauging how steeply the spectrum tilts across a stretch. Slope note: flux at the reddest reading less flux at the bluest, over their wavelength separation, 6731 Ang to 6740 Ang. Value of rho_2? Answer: 0.61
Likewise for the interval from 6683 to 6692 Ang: -1.55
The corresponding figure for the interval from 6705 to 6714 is -0.78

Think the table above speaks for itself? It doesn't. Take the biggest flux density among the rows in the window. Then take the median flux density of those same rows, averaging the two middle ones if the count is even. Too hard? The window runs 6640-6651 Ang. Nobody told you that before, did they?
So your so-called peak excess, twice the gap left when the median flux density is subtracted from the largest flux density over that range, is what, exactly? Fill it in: 24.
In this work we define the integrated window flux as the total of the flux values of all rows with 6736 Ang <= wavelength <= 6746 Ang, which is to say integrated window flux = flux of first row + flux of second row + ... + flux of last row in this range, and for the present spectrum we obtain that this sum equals 382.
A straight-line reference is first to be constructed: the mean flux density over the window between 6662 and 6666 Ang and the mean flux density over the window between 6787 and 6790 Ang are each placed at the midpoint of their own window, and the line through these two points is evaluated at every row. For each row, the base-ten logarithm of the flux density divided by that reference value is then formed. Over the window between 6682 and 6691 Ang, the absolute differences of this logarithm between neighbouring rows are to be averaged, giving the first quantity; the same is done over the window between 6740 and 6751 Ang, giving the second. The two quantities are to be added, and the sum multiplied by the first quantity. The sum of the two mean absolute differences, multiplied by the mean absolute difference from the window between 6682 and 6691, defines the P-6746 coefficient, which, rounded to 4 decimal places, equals 0.0102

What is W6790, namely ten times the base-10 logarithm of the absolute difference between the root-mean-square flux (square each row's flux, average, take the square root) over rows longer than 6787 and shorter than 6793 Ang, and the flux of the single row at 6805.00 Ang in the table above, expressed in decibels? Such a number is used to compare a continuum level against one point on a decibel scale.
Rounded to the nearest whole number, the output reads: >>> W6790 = 5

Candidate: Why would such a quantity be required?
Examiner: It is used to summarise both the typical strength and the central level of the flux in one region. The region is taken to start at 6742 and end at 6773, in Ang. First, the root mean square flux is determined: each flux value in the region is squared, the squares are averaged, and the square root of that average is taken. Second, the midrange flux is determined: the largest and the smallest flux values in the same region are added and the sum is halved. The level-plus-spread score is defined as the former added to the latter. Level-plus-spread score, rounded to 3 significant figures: 111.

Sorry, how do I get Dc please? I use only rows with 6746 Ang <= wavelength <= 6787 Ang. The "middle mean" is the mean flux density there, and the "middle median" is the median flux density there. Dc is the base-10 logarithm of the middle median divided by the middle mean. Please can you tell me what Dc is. -0.010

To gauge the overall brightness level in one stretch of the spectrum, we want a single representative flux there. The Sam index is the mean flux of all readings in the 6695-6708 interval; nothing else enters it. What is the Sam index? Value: 49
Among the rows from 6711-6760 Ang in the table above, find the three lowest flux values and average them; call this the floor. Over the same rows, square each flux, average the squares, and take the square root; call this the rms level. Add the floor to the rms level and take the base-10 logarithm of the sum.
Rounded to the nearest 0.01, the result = 2.00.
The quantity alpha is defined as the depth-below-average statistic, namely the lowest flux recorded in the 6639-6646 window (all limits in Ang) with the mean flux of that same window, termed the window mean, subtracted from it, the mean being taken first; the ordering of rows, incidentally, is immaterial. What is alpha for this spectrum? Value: -7.5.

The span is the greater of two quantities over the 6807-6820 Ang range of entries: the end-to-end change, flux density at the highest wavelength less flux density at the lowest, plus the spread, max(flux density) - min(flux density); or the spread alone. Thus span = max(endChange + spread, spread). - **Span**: 12.4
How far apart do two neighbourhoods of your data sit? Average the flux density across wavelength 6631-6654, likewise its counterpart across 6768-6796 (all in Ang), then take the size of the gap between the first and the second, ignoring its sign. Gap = 18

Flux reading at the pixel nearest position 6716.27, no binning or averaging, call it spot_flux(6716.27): 53.15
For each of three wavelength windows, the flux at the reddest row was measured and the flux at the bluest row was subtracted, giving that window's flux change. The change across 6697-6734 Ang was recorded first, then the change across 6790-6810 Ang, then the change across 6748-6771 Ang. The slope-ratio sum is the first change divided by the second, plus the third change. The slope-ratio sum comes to -3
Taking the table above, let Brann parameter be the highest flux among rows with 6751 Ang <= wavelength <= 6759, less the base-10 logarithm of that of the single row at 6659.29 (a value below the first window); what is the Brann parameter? 63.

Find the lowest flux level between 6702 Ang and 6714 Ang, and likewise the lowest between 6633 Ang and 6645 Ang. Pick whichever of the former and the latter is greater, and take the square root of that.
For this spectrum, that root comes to 6.58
